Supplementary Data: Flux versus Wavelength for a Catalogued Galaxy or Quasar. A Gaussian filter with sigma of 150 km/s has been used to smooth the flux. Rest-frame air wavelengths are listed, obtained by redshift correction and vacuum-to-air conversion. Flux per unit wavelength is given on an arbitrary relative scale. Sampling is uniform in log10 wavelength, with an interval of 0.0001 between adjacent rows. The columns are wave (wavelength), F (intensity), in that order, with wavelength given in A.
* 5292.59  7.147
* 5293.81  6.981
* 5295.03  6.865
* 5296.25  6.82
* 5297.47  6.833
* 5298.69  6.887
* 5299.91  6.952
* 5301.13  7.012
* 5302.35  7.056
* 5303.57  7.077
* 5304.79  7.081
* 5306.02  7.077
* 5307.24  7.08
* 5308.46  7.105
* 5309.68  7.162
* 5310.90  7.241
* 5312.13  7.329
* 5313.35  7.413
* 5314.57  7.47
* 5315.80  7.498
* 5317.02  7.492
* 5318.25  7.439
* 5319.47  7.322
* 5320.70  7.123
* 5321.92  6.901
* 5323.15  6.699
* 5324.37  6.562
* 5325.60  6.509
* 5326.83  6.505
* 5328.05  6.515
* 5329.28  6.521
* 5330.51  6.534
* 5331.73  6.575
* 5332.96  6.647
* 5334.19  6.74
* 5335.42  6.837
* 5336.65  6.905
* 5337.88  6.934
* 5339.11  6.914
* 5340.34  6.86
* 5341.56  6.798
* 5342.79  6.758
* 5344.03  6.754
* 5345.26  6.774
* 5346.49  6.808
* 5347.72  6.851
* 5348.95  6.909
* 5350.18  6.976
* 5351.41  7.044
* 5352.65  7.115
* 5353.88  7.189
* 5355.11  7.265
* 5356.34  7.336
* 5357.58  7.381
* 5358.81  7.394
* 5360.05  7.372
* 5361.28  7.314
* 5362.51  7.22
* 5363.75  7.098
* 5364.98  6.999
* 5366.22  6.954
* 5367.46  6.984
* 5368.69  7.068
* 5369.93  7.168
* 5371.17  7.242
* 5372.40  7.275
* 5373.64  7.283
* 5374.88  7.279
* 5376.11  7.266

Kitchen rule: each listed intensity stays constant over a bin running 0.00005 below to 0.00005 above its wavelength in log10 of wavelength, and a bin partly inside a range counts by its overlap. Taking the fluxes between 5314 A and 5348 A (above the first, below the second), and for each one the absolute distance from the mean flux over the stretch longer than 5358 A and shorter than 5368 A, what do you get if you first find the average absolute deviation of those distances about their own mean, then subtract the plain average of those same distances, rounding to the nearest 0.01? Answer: -0.27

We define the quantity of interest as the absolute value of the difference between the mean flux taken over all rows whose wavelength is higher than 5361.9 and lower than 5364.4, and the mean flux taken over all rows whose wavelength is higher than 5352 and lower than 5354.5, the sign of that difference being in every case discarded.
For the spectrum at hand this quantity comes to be 0.01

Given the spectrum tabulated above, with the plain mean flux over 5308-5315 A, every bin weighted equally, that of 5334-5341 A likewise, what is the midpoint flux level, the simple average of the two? 7.08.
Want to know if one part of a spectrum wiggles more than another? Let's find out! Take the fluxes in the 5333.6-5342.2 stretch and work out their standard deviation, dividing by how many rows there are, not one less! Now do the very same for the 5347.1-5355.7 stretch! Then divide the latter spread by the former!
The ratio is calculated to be 2.2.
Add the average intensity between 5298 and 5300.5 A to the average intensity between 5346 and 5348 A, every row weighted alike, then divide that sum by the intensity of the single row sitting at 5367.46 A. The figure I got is 1.97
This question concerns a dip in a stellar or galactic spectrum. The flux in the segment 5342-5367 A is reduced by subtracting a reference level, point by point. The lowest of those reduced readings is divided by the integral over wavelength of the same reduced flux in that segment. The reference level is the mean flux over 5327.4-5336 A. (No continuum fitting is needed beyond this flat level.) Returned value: 0.012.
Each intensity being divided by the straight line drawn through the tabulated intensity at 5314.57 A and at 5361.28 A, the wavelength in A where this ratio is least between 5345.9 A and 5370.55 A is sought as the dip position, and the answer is 5346.49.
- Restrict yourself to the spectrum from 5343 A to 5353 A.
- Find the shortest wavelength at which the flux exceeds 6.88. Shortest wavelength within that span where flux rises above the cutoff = 5348.95 A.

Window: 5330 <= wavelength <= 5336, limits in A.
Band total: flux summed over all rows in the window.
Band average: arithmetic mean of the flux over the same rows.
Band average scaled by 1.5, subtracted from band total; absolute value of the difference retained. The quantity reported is 23.3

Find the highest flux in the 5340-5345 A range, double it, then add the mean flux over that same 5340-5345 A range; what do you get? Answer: 20.5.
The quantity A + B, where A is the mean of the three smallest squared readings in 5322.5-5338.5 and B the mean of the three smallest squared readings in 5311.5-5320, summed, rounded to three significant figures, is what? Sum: 96.5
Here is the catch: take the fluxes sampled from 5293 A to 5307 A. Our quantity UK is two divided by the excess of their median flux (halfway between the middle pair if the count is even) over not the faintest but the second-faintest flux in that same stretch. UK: 14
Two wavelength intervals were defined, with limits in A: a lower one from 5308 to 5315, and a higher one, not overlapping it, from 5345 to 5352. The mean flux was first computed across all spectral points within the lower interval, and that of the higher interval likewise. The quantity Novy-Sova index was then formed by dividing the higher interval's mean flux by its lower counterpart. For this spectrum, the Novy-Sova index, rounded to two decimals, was 0.95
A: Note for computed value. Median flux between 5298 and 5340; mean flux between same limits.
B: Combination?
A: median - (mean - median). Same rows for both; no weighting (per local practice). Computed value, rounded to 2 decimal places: 6.99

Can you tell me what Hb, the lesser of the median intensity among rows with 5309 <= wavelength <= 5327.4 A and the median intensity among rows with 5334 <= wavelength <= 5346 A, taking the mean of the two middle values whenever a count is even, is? 6.8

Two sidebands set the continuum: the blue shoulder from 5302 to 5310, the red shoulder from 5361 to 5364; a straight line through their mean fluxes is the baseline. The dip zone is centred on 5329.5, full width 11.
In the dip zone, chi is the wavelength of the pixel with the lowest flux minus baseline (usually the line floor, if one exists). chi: 5326.83 A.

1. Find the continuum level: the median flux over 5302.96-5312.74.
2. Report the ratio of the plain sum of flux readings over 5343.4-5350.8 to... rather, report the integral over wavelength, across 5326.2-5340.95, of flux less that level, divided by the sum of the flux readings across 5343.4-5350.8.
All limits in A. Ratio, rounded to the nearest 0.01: -0.14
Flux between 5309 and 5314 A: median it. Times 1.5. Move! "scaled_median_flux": 10.9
